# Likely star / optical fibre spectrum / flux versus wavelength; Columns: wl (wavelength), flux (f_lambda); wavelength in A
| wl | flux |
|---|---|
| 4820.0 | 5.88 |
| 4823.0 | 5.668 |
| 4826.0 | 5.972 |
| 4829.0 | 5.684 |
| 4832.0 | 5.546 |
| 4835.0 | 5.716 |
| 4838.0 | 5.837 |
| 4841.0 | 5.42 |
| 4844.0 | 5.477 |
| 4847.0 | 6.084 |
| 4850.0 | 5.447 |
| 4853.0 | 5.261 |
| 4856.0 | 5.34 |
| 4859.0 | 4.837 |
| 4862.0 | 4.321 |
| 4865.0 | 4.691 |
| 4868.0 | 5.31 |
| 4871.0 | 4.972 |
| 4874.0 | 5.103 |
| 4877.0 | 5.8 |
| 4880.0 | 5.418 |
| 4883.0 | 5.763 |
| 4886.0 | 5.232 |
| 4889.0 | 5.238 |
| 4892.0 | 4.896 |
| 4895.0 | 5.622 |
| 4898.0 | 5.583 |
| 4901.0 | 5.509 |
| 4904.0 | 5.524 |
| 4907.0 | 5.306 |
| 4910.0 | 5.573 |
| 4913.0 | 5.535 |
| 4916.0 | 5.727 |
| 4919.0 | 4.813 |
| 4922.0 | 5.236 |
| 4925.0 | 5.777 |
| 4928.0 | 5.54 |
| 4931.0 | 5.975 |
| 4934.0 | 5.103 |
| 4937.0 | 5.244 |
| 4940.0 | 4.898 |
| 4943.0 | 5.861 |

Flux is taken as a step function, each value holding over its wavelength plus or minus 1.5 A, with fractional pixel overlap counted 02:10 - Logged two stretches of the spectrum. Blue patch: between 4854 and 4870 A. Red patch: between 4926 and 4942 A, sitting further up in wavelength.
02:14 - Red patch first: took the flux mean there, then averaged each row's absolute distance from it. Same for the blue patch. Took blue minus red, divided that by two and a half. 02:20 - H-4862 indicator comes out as 0.01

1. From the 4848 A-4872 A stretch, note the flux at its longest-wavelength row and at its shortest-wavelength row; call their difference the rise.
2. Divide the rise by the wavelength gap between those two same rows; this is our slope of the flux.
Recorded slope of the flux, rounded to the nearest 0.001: -0.023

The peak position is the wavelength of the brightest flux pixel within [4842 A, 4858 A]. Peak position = 4847.0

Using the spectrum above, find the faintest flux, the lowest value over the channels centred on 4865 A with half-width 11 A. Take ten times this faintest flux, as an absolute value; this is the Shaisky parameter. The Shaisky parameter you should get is 43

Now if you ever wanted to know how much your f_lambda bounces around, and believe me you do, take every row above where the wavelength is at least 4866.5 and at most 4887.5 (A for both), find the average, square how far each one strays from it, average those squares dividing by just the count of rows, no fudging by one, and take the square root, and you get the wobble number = 0.291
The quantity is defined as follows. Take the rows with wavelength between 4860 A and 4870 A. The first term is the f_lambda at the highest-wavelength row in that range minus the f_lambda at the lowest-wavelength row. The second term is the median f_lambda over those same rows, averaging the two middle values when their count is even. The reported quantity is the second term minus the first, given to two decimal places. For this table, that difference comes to 3.70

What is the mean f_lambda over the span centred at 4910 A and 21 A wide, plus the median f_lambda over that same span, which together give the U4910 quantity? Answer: 10.95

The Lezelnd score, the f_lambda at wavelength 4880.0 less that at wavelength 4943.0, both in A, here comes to -0.4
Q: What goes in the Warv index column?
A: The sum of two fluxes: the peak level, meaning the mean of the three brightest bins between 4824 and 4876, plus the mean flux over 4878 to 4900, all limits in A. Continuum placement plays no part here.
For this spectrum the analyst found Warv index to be 11.4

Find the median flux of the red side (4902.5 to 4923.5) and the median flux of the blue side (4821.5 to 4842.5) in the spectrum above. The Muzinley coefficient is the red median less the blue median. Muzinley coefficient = -0.16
